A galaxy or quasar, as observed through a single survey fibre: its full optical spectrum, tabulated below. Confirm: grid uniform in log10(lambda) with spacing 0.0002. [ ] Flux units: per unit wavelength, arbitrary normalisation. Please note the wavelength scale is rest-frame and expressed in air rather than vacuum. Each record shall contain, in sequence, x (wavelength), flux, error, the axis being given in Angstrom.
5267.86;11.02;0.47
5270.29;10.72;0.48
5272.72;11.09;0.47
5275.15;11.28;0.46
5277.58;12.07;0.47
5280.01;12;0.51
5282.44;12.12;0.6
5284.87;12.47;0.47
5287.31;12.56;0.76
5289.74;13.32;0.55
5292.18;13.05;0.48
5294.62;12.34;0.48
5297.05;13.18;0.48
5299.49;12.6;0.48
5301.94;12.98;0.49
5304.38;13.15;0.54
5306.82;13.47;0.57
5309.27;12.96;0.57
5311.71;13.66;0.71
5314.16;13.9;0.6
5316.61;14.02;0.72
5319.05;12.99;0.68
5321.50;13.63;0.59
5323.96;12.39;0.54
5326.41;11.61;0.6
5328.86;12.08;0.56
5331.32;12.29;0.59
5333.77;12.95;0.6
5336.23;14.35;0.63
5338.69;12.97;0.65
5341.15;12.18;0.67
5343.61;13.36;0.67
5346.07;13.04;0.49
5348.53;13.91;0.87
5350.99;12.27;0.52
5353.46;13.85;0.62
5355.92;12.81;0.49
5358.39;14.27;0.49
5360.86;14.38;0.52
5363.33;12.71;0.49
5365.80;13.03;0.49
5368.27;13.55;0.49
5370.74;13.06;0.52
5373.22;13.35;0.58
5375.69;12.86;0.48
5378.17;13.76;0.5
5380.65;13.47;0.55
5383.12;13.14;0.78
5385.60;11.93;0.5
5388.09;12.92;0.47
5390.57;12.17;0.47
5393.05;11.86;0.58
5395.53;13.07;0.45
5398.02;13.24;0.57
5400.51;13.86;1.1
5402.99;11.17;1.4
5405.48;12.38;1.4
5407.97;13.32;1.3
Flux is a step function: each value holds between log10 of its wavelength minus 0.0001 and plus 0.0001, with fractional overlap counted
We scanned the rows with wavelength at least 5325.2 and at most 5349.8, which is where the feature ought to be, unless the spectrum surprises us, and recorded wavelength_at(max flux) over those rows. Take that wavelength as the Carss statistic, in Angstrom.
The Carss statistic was 5336.23 Angstrom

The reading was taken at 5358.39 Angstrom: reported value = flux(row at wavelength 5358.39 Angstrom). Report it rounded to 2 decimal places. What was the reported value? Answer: 14.27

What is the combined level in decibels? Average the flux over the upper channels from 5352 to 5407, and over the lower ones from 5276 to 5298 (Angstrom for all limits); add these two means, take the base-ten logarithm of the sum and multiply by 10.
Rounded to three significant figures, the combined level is 14.1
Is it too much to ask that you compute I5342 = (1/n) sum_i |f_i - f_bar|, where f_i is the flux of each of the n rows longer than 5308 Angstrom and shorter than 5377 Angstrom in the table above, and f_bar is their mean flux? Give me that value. 0.6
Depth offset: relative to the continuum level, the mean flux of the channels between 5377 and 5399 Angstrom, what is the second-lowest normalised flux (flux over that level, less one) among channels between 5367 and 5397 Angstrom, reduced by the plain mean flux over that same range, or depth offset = -13.0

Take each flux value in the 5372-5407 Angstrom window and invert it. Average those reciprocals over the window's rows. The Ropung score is 0.078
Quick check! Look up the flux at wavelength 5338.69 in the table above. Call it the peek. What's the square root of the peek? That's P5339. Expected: 3.60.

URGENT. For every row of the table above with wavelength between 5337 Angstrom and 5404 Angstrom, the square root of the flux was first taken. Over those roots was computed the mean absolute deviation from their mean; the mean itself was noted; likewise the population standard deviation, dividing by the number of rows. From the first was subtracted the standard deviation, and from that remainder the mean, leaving -3.64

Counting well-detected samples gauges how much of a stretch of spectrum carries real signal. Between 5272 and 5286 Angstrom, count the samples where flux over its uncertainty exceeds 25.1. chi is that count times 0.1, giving 0.20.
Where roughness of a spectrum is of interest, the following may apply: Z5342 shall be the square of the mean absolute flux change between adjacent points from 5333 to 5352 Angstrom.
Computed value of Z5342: 1.2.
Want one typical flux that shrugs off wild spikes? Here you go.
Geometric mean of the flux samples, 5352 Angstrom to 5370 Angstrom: 13.5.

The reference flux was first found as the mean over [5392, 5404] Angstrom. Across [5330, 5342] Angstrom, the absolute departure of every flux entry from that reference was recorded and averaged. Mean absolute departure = 0.63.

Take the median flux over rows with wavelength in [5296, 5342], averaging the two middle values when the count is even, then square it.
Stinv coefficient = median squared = 168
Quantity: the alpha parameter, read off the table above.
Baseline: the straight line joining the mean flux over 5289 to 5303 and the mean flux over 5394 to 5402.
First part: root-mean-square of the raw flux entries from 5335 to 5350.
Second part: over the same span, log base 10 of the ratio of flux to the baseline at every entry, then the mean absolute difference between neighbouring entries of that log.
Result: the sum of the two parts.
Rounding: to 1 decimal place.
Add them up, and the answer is 13.3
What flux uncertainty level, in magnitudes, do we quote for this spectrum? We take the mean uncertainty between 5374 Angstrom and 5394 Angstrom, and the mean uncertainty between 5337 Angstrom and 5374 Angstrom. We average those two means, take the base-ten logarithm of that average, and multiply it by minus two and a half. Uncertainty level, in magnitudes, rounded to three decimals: 0.637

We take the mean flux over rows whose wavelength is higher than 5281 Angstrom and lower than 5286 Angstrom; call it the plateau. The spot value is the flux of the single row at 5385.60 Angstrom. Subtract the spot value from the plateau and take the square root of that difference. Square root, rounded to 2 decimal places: 0.60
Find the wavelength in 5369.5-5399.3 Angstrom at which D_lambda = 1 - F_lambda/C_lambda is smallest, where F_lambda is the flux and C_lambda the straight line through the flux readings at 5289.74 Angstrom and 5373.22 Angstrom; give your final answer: 5378.17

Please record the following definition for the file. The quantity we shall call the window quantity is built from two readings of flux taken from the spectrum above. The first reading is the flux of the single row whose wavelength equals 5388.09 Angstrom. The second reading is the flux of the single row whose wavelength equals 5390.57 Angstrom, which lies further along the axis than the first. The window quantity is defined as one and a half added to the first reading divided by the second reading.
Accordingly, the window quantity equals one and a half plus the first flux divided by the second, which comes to 2.56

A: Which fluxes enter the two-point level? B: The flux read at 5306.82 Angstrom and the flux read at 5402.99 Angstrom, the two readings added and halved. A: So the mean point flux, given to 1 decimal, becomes 12.3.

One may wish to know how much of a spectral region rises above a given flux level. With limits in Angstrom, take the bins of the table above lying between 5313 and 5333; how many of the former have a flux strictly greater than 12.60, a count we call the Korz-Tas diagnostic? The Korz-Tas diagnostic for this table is 4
